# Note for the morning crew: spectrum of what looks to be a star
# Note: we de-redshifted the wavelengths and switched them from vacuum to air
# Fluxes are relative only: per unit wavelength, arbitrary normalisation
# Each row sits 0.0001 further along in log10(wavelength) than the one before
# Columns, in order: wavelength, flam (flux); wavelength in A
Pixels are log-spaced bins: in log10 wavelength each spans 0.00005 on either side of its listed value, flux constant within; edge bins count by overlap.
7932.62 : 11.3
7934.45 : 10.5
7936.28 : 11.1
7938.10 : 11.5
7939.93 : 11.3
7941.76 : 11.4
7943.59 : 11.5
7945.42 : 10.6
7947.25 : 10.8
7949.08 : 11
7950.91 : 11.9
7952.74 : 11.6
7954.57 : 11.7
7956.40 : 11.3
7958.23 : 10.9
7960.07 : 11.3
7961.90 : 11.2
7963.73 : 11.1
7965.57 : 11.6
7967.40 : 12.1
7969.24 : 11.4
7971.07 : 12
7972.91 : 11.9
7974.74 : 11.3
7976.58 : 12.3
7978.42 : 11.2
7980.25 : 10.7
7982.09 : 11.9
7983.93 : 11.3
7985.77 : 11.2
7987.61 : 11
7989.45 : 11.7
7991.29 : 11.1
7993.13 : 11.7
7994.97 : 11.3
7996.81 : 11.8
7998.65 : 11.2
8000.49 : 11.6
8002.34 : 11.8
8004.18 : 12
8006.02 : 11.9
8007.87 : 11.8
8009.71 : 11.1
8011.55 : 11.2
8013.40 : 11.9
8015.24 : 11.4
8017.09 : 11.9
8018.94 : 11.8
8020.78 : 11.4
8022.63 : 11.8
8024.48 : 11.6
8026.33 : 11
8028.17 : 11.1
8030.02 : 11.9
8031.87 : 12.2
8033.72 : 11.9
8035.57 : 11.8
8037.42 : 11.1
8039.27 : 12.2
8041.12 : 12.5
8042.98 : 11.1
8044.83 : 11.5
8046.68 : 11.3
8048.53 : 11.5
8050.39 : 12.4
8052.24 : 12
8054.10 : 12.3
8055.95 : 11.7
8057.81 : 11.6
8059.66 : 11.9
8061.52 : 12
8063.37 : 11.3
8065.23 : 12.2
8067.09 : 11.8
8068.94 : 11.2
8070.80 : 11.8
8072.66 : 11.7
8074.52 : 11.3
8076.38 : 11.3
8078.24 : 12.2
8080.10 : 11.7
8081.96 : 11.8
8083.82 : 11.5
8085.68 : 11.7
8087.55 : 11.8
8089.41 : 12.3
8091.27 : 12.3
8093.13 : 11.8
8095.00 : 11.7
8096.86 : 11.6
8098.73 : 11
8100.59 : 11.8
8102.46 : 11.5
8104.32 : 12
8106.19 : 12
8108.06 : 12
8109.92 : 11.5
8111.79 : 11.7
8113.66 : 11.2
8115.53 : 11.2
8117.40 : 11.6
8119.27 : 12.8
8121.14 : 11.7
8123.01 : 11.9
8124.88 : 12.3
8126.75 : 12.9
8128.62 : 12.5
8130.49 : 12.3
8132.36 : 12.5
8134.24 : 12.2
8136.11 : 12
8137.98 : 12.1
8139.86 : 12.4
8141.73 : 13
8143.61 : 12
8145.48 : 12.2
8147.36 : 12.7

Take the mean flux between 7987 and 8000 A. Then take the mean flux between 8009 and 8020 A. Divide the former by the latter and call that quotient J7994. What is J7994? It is 0.99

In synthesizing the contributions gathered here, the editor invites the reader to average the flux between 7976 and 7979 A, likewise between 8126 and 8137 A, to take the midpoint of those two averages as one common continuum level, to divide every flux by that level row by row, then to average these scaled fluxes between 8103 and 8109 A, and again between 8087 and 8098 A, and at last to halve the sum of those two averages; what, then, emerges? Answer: 0.990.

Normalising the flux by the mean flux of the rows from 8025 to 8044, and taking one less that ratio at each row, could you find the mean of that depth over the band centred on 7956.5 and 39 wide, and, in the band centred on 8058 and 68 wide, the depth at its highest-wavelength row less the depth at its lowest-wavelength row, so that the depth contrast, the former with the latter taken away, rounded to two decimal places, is 0.08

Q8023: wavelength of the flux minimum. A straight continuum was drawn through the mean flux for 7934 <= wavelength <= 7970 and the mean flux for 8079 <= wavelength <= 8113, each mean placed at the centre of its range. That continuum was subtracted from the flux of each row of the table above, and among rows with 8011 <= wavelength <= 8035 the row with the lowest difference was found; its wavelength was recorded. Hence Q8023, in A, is 8026.33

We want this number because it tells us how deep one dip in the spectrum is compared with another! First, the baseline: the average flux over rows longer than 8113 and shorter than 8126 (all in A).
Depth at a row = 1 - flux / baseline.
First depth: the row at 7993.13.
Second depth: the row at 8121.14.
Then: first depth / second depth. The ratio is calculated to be 1.0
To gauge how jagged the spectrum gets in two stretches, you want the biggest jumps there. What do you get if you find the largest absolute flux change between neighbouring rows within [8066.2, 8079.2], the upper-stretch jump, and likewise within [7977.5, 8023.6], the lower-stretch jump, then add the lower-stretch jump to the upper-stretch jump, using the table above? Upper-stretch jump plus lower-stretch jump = 2.10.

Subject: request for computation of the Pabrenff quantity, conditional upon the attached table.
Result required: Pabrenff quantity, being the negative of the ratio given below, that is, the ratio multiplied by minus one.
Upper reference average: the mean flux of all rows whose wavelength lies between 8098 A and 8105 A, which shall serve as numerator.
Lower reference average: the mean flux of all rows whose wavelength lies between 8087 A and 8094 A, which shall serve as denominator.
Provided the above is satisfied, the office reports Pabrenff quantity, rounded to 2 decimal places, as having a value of -0.96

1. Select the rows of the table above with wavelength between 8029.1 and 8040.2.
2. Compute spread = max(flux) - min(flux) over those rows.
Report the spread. 1.10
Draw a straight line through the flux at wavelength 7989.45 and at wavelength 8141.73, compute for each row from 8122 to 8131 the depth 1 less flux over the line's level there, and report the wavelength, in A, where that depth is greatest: 8123.01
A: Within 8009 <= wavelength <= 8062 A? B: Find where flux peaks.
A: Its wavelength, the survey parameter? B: 8041.12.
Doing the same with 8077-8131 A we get 8126.75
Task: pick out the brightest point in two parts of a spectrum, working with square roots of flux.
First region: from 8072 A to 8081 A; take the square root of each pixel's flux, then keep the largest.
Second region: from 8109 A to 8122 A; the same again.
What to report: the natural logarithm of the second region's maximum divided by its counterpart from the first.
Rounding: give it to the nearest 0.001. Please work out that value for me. 0.024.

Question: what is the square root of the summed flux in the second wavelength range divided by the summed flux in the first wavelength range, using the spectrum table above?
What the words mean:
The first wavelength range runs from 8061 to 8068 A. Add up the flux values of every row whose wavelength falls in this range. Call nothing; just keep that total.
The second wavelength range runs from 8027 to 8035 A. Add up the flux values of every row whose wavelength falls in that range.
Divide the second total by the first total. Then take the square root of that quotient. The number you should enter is 0.998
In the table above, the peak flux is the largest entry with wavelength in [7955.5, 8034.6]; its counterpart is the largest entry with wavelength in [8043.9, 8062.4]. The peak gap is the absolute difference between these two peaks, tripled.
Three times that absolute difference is 0.3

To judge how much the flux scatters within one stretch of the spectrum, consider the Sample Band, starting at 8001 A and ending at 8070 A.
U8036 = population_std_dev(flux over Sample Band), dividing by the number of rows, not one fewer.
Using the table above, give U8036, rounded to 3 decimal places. 0.397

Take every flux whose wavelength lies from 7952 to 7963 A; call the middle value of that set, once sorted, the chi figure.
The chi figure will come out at 11.3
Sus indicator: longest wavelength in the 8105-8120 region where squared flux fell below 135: 8117.40 A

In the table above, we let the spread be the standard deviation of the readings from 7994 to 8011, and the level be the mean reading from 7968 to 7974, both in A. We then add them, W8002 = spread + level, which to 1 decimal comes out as 12.1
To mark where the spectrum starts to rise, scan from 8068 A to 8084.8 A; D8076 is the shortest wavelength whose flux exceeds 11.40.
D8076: 8070.80 A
